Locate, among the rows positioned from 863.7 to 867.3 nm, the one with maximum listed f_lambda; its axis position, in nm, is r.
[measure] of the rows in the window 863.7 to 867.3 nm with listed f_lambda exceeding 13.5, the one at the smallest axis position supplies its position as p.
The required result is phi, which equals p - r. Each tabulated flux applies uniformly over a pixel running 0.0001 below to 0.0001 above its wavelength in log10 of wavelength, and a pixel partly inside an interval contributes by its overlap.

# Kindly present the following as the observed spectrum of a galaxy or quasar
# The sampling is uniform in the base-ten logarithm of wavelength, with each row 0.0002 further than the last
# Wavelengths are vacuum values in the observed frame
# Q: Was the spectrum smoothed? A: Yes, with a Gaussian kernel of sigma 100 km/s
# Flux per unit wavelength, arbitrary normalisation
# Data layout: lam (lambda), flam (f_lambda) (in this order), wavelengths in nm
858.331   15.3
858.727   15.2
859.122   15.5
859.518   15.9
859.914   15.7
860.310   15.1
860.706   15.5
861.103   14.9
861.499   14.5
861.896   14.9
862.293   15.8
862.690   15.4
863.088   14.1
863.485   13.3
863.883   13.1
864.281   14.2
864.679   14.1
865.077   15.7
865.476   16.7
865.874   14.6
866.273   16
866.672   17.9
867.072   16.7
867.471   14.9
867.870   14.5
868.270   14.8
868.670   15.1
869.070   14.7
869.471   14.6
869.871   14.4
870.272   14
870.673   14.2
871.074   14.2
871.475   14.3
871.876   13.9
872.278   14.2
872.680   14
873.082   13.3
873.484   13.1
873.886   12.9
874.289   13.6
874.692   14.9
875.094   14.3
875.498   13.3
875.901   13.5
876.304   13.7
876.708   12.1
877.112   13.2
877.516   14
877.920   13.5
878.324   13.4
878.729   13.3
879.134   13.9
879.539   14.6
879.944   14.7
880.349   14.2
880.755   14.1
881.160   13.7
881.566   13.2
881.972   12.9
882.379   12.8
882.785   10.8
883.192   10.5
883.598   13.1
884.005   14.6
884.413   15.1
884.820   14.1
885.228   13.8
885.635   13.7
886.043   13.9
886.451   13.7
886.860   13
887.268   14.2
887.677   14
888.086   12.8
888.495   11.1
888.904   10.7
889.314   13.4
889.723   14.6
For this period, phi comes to -2.39 nm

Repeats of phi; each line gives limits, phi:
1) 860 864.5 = -1.98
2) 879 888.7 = -5.28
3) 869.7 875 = -4.82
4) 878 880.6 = -0.81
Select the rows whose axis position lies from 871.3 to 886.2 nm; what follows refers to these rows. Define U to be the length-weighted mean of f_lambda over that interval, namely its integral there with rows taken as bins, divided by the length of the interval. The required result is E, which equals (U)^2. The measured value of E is 184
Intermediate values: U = 13.6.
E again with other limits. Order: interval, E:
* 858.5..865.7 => 224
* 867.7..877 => 195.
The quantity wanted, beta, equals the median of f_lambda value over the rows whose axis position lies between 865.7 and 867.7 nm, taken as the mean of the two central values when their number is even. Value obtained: 16.0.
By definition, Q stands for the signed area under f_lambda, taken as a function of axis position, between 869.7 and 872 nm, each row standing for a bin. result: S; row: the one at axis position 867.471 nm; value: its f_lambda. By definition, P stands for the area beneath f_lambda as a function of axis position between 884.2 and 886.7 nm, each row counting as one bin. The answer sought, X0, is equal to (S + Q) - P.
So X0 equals 12.4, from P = 35.1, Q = 33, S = 14.9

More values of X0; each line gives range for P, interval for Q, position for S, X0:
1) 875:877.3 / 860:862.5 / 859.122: 22.8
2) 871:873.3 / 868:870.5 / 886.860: 17.3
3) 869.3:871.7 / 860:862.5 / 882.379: 16.4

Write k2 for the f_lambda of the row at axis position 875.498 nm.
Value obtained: 13.3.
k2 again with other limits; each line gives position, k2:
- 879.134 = 13.9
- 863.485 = 13.3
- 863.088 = 14.1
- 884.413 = 15.1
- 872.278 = 14.2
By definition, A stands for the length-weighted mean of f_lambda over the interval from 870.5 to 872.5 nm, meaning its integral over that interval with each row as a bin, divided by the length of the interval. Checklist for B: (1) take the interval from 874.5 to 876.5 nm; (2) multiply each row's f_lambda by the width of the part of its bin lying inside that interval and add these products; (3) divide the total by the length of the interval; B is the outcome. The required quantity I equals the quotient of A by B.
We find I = 1.02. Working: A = 14.2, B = 13.9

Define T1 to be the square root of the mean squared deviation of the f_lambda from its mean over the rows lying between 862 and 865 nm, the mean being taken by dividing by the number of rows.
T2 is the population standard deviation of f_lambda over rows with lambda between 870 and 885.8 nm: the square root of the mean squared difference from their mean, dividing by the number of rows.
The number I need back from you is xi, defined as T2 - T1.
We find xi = 0.0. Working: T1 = 0.92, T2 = 0.92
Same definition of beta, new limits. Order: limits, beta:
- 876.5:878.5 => 13.4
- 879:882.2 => 14.0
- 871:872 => 14.2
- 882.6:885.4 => 13.8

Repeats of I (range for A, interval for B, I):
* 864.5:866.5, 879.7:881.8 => 1.11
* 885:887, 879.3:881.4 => 0.96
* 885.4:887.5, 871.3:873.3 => 0.98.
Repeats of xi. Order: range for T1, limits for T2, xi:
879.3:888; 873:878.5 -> -0.5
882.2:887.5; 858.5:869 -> -0.3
